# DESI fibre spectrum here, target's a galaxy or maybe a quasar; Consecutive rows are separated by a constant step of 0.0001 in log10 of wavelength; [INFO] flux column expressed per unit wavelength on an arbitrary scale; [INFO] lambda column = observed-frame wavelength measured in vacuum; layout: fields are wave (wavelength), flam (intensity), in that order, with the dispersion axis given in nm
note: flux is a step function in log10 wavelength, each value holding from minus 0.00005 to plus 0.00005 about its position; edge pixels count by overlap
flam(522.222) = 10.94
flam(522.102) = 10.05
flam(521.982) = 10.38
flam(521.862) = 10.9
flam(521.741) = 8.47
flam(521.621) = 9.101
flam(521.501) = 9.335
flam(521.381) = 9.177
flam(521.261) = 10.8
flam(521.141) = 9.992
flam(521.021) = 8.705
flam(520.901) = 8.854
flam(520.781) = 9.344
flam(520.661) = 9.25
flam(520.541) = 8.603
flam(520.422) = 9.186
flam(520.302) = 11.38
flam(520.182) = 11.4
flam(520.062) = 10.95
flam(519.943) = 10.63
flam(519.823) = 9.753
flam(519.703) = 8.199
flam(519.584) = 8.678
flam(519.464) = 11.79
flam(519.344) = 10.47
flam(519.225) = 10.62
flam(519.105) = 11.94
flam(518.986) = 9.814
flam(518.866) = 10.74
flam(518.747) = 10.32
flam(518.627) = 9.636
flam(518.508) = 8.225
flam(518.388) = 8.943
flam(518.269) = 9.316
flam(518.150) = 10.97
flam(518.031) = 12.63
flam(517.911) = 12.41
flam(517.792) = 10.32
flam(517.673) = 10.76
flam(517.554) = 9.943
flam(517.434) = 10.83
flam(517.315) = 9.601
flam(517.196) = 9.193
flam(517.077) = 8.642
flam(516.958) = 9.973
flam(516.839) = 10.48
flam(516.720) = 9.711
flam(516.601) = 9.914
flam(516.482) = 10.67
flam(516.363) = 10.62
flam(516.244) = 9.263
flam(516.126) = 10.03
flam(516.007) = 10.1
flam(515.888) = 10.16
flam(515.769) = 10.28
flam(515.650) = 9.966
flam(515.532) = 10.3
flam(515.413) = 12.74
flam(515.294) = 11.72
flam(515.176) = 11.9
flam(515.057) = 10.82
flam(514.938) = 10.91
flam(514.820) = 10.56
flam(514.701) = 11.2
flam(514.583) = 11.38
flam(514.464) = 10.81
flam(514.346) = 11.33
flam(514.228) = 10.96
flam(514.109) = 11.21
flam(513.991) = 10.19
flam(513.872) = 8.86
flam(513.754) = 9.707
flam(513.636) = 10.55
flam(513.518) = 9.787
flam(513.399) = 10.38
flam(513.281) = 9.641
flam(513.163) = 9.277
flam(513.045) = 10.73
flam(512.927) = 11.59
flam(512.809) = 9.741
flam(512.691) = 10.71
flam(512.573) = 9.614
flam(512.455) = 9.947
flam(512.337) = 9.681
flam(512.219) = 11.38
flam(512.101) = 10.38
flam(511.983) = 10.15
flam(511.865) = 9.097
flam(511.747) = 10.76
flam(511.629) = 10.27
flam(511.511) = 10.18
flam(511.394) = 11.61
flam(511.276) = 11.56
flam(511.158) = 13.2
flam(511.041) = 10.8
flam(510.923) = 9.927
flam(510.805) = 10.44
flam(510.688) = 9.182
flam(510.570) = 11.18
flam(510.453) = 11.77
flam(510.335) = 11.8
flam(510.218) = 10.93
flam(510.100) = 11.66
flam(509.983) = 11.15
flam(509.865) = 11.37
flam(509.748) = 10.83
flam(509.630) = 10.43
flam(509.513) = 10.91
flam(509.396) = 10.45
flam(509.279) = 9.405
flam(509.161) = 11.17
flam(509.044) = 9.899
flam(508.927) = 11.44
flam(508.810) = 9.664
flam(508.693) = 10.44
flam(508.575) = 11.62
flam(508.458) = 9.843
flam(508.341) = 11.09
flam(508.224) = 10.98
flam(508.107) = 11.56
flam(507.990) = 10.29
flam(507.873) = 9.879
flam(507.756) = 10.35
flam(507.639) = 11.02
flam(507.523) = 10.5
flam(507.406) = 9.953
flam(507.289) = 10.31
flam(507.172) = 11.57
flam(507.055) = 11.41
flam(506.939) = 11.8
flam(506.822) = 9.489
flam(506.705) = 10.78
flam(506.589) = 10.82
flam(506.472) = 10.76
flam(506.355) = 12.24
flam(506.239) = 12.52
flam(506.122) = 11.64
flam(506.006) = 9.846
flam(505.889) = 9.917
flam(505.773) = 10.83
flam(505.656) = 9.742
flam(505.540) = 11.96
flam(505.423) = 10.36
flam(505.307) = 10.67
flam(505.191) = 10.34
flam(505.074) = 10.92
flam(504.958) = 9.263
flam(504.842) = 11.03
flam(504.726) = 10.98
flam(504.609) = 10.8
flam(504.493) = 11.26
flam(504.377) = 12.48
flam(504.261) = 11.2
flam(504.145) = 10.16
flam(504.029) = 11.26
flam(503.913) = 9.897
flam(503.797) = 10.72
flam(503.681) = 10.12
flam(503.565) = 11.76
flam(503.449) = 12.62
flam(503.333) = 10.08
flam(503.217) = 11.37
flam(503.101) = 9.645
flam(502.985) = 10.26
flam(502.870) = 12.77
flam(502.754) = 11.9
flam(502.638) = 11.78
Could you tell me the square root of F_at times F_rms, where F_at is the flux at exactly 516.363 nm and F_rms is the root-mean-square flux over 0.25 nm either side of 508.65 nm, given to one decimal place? 10.5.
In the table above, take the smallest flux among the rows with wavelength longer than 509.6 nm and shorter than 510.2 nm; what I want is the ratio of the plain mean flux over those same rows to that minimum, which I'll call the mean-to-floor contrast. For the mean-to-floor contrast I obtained 1.06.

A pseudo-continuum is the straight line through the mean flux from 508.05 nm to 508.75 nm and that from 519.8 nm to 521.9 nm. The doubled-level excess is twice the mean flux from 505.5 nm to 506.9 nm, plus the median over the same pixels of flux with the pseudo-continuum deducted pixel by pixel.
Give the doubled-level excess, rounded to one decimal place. 21.4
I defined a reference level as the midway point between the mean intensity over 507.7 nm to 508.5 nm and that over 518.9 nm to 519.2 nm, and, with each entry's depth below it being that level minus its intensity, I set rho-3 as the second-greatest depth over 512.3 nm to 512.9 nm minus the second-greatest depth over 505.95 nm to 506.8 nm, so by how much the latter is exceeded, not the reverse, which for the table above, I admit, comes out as 1.1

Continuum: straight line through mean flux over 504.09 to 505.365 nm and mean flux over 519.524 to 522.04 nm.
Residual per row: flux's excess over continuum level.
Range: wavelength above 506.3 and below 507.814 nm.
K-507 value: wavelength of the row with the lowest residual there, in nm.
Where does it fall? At 506.822 nm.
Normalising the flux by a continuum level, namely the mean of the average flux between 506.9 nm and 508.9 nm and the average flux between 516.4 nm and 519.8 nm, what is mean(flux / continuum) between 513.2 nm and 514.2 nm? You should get 0.96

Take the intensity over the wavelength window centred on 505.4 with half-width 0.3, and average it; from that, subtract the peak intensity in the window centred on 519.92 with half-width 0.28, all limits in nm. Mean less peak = -0.8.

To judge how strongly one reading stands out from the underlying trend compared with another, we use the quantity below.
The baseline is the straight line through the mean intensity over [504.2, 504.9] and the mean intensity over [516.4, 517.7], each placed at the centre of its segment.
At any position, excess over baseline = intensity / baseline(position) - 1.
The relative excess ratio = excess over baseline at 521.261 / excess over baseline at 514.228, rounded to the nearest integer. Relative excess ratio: 2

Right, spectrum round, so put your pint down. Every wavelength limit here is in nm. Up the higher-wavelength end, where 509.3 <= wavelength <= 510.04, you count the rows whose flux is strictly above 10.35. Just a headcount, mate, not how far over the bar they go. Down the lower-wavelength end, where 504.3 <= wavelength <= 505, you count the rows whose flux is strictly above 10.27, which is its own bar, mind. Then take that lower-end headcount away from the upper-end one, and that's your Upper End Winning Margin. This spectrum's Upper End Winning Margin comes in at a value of 1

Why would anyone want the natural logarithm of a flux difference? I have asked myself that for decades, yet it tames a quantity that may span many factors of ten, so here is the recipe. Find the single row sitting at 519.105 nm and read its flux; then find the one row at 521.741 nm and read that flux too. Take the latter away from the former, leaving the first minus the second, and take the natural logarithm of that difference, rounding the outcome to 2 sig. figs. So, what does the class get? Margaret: 1.2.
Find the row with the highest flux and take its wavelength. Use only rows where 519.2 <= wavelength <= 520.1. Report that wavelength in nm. 519.464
